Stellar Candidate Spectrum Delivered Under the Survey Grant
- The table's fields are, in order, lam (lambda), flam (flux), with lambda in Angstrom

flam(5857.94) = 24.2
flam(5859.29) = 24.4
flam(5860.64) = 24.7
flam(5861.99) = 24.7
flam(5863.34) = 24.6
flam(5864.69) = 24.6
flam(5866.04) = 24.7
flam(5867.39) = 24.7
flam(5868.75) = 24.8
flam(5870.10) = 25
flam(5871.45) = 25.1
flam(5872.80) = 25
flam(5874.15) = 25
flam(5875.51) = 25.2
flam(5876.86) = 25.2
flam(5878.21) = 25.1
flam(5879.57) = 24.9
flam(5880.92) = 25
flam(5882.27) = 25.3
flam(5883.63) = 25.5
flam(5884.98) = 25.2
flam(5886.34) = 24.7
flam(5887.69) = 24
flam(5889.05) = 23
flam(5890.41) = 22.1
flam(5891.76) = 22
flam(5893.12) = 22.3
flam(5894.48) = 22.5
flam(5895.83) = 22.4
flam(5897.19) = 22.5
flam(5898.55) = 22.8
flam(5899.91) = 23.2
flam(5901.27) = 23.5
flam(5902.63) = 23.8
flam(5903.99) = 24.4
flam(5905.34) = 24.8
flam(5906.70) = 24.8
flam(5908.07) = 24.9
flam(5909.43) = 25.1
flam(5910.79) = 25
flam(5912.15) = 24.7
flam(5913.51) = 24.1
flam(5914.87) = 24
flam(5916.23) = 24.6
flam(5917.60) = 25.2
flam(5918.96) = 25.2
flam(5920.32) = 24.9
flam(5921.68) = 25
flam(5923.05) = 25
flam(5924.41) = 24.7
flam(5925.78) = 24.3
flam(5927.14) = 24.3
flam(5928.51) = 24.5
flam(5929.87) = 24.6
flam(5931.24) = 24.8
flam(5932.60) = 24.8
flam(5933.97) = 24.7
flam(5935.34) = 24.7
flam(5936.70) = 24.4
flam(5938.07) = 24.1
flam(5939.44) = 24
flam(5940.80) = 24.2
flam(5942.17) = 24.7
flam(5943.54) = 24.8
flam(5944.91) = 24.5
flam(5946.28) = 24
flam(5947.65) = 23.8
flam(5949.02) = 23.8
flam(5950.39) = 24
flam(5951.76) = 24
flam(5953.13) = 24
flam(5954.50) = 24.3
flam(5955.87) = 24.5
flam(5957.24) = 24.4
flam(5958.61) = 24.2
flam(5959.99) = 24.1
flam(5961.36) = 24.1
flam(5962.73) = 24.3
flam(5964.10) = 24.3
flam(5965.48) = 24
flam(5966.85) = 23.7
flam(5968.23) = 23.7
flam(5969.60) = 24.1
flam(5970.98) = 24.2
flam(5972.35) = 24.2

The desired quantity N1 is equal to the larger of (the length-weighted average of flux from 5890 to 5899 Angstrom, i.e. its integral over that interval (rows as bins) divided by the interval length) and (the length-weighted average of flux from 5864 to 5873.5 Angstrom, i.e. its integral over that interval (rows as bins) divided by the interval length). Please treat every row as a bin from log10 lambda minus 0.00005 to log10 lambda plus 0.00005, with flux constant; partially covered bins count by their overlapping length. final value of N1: 24.8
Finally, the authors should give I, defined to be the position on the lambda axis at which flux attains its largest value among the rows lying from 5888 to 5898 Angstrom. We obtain 5889.05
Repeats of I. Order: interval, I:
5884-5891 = 5884.98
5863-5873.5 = 5871.45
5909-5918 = 5917.60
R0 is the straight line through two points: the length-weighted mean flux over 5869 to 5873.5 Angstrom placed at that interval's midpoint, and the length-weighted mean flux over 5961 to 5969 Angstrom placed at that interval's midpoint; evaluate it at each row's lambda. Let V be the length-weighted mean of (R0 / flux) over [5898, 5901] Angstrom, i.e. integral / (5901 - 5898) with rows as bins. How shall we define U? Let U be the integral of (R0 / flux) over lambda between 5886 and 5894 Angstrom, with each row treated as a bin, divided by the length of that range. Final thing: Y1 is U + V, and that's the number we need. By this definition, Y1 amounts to 2.16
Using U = 1.09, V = 1.07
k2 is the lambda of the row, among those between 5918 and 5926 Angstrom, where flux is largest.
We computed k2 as 5918.96 Angstrom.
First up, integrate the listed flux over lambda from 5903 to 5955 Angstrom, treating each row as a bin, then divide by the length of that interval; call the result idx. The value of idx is 24.5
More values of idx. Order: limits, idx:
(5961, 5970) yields 24.0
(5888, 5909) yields 23.3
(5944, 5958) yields 24.1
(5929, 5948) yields 24.5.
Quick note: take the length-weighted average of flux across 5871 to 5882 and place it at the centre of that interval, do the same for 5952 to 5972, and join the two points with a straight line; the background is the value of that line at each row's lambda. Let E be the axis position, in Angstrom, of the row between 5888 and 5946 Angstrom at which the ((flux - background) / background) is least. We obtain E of 5891.76 Angstrom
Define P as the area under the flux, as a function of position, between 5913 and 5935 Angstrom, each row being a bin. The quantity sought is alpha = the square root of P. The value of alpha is 23.3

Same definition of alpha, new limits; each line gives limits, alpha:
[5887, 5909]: 22.7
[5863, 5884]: 22.9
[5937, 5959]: 23.1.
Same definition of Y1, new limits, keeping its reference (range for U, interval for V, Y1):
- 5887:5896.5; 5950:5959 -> 2.10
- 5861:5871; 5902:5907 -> 2.03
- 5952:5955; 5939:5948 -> 2.00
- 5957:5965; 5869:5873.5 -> 2.00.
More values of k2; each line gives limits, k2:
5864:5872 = 5871.45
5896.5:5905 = 5903.99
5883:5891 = 5883.63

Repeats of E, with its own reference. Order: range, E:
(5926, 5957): 5947.65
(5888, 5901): 5891.76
